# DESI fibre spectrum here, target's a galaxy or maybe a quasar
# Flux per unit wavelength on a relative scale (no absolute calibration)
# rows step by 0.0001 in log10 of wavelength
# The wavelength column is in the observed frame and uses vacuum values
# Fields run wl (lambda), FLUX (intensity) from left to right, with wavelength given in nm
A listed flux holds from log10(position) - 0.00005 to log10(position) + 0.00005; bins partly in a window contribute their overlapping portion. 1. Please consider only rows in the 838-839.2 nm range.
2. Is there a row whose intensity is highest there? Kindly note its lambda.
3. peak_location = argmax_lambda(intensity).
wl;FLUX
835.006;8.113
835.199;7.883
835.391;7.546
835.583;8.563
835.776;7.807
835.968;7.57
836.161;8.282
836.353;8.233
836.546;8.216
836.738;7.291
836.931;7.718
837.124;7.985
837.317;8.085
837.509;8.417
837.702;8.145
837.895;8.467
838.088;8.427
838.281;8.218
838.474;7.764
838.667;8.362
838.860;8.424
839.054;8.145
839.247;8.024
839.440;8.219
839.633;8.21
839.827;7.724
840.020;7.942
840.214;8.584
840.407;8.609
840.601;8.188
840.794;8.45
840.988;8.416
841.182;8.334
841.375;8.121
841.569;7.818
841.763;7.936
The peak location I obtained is 838.088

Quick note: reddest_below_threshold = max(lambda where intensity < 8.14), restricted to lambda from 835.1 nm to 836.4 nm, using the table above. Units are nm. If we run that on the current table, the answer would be 835.968 nm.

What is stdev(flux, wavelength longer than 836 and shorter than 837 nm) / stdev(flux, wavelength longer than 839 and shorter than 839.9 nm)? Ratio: 2.1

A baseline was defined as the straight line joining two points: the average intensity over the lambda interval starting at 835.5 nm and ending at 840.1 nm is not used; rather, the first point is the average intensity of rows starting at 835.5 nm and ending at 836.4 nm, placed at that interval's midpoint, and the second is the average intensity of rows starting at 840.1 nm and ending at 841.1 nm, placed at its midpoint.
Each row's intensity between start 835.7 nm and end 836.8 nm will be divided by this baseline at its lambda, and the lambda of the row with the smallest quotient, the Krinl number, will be 836.738 nm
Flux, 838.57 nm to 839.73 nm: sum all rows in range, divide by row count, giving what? 8.23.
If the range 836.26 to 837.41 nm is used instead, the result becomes 7.92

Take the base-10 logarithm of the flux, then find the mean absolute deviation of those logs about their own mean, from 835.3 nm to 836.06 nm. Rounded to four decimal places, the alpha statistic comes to 0.0186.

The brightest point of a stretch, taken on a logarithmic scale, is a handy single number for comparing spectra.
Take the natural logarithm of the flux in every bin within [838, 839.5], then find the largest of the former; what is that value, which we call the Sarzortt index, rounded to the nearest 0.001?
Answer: 2.131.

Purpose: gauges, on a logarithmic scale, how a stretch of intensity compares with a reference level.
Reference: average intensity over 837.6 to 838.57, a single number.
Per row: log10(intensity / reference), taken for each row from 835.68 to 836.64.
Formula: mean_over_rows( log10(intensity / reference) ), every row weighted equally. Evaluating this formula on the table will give -0.010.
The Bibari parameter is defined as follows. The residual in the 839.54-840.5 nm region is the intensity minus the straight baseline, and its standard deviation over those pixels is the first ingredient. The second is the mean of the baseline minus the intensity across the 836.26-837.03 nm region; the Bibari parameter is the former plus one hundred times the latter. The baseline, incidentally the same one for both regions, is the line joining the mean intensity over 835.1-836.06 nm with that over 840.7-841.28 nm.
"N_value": 12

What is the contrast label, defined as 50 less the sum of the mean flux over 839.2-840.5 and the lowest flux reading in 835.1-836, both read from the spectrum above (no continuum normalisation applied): 34.3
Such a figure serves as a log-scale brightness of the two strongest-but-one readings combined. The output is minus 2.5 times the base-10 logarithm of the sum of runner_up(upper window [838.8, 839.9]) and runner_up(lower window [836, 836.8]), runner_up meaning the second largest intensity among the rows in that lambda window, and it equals -3.04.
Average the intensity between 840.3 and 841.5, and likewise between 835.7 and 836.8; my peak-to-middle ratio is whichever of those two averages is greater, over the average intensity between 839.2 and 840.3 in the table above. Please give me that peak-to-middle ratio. 1.03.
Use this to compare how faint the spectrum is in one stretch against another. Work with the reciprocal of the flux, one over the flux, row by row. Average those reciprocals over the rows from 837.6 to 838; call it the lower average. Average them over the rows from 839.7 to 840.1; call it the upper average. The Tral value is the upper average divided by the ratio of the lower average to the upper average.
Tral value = 0.135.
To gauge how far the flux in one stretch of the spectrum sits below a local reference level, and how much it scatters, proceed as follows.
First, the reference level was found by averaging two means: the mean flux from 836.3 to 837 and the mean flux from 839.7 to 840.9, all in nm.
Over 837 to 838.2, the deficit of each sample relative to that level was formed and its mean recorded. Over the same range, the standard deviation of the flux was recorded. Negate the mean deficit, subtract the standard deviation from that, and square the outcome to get 0.000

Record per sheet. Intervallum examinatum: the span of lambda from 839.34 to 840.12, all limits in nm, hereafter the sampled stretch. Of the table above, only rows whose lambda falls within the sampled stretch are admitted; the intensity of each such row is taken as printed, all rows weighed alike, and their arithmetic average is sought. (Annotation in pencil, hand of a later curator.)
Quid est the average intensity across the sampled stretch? 8.02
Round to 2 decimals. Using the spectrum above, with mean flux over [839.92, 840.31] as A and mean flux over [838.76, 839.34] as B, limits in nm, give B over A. 0.99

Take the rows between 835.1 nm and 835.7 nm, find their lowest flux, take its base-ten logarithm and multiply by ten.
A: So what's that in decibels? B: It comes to 8.78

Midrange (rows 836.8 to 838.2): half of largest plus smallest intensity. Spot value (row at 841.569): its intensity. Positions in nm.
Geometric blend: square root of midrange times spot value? 7.95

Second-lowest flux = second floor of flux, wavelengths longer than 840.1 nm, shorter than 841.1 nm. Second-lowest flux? 8.416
